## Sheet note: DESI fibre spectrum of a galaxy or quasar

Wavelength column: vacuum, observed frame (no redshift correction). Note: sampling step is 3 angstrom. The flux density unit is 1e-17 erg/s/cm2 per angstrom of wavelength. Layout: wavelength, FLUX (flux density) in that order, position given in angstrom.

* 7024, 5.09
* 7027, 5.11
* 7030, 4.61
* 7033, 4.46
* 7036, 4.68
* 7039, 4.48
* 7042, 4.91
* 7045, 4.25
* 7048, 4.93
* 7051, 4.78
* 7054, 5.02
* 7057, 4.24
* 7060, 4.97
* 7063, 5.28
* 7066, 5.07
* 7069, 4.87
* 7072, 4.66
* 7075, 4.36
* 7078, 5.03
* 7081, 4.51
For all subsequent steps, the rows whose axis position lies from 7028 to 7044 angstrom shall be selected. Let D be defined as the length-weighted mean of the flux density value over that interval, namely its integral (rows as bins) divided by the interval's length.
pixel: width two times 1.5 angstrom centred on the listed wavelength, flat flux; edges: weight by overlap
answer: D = 4.63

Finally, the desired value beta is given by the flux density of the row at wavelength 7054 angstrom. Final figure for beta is 5.02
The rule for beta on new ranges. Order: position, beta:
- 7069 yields 4.87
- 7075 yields 4.36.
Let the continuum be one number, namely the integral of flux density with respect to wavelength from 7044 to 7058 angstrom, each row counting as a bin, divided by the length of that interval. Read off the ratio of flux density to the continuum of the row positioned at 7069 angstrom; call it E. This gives 1.04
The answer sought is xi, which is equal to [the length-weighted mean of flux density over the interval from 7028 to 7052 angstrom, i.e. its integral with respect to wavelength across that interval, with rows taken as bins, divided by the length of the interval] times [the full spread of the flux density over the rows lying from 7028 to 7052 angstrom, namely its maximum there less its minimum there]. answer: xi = 3.2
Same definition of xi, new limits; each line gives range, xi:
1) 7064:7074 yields 2.0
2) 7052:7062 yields 3.7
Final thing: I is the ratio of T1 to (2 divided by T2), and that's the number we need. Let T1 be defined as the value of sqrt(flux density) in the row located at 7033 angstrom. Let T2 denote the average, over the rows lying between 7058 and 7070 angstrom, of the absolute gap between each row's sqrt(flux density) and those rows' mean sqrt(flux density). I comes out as 0.030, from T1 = 2.11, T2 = 0.028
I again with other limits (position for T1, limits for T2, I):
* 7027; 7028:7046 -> 0.045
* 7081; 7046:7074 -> 0.050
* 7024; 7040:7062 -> 0.073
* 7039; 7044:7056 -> 0.061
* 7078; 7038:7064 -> 0.076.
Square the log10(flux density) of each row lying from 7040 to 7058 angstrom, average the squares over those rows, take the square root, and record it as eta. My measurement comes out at 0.671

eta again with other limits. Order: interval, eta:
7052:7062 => 0.676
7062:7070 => 0.705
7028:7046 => 0.659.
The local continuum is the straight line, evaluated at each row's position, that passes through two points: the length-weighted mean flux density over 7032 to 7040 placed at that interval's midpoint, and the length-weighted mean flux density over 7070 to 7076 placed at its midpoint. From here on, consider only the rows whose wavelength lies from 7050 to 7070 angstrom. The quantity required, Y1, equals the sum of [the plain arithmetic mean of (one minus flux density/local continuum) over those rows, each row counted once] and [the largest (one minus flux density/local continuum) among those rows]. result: -0.006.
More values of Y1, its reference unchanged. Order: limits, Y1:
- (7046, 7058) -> 0.026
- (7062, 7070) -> -0.184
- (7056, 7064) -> 0.007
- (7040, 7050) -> 0.034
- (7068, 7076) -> 0.025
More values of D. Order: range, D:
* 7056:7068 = 4.92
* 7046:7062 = 4.79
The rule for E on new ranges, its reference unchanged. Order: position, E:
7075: 0.93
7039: 0.96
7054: 1.07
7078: 1.08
